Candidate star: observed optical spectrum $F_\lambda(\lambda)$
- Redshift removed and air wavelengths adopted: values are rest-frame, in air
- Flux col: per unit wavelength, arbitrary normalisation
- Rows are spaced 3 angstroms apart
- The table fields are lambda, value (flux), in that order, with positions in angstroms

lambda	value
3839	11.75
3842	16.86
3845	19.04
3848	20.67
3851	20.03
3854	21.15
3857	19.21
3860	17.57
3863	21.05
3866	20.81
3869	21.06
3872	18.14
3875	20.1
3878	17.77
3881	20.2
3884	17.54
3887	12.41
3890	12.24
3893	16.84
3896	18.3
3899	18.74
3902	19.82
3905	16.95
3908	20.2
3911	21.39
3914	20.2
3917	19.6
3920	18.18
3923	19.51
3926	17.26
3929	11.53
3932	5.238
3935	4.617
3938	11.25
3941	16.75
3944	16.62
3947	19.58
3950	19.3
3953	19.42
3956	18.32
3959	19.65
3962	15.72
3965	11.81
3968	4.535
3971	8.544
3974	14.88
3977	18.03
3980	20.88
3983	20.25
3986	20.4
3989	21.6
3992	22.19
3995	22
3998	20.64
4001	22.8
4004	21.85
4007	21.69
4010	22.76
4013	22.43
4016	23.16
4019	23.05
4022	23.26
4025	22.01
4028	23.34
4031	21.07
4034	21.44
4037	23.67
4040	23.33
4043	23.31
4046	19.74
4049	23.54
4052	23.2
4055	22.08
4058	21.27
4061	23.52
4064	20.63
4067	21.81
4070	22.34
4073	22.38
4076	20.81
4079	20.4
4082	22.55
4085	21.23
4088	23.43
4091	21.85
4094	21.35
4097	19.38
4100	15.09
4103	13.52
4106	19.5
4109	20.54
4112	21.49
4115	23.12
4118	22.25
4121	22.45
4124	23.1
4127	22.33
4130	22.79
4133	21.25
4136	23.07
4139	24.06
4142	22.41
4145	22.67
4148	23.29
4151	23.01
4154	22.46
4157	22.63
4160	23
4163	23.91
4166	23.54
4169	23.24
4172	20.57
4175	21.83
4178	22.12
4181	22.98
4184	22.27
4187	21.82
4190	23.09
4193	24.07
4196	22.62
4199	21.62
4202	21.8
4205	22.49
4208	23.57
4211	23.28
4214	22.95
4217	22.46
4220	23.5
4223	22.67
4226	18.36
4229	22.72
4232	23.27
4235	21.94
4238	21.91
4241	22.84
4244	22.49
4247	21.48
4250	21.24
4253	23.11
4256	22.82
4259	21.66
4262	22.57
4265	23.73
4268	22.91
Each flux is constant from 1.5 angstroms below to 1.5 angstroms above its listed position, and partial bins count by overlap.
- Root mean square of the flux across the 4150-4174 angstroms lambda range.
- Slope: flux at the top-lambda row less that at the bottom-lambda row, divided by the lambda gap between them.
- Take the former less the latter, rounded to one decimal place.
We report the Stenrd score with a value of 22.9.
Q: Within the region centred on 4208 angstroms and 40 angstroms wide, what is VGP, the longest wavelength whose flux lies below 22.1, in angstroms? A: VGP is 4226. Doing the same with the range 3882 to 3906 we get 3905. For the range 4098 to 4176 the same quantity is 4175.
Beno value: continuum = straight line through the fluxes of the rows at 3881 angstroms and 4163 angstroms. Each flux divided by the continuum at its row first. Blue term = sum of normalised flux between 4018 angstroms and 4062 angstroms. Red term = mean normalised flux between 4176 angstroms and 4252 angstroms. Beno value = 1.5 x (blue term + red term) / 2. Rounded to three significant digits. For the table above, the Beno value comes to 12.1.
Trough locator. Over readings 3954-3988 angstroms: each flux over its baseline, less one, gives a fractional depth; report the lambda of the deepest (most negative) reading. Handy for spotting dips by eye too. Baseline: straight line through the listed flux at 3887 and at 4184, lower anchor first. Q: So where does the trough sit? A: 3968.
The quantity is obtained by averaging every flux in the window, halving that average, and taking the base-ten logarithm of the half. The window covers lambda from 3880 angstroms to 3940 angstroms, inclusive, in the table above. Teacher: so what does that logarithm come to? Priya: 0.91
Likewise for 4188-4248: 1.05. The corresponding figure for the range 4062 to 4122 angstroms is 1.02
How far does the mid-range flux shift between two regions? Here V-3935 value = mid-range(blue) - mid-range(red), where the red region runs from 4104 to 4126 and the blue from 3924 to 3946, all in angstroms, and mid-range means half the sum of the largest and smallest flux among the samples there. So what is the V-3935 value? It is -10.4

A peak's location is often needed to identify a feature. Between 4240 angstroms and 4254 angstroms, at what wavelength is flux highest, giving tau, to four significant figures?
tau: 4253 angstroms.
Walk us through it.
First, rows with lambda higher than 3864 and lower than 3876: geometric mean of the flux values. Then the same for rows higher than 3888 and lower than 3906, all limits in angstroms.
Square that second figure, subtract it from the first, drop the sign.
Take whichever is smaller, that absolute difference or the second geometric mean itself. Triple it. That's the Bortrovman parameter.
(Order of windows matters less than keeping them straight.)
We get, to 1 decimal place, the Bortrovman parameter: 50.9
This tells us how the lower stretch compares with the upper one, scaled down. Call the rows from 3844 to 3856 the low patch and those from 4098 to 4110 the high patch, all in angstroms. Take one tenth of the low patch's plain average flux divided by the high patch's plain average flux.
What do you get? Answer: 0.118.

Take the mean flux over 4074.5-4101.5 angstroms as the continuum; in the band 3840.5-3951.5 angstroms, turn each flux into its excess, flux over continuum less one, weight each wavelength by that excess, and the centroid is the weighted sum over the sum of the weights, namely 3912.2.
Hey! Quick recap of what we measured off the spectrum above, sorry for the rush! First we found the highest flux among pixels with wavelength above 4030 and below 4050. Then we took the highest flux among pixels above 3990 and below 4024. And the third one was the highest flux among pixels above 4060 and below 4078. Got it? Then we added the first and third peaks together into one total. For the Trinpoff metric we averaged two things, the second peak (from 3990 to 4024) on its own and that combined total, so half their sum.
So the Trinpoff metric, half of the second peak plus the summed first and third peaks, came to 35.2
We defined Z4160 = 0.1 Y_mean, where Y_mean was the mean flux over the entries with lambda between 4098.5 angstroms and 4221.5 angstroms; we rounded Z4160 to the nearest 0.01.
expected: 2.21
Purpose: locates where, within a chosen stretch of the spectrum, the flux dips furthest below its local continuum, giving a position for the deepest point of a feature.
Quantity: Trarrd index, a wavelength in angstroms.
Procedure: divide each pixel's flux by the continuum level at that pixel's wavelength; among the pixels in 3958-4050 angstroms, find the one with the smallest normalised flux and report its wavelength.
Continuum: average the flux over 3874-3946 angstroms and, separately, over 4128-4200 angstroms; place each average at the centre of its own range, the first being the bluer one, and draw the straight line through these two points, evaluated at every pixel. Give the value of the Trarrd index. 3968 angstroms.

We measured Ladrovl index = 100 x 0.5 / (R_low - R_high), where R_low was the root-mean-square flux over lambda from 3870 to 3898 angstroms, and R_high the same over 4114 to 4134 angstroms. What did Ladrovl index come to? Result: -10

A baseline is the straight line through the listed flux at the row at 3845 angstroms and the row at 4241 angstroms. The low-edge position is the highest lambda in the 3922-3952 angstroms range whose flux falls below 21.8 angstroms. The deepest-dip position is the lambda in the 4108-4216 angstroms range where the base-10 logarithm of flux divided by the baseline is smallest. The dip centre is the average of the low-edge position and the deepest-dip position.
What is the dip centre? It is 4061.0 angstroms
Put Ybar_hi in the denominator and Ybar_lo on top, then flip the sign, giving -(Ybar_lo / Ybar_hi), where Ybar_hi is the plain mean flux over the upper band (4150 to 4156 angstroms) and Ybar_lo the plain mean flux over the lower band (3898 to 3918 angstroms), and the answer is -0.86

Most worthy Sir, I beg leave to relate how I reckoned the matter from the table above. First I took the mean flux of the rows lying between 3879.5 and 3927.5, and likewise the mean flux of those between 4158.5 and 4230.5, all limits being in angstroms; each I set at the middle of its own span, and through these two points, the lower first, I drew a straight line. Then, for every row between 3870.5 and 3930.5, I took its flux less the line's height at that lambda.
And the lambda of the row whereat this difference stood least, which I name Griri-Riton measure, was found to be 3929 angstroms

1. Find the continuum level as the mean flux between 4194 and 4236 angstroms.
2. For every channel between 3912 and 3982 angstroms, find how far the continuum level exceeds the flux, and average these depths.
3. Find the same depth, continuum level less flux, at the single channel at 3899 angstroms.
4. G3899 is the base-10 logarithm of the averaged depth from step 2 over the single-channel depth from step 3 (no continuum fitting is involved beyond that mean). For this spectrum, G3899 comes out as 0.3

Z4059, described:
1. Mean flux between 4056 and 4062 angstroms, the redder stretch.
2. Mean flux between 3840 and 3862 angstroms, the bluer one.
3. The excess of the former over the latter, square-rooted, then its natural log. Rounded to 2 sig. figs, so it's 0.58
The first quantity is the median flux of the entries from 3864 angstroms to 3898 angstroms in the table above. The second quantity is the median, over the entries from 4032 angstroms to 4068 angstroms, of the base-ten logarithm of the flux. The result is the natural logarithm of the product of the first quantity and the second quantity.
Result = 3.20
